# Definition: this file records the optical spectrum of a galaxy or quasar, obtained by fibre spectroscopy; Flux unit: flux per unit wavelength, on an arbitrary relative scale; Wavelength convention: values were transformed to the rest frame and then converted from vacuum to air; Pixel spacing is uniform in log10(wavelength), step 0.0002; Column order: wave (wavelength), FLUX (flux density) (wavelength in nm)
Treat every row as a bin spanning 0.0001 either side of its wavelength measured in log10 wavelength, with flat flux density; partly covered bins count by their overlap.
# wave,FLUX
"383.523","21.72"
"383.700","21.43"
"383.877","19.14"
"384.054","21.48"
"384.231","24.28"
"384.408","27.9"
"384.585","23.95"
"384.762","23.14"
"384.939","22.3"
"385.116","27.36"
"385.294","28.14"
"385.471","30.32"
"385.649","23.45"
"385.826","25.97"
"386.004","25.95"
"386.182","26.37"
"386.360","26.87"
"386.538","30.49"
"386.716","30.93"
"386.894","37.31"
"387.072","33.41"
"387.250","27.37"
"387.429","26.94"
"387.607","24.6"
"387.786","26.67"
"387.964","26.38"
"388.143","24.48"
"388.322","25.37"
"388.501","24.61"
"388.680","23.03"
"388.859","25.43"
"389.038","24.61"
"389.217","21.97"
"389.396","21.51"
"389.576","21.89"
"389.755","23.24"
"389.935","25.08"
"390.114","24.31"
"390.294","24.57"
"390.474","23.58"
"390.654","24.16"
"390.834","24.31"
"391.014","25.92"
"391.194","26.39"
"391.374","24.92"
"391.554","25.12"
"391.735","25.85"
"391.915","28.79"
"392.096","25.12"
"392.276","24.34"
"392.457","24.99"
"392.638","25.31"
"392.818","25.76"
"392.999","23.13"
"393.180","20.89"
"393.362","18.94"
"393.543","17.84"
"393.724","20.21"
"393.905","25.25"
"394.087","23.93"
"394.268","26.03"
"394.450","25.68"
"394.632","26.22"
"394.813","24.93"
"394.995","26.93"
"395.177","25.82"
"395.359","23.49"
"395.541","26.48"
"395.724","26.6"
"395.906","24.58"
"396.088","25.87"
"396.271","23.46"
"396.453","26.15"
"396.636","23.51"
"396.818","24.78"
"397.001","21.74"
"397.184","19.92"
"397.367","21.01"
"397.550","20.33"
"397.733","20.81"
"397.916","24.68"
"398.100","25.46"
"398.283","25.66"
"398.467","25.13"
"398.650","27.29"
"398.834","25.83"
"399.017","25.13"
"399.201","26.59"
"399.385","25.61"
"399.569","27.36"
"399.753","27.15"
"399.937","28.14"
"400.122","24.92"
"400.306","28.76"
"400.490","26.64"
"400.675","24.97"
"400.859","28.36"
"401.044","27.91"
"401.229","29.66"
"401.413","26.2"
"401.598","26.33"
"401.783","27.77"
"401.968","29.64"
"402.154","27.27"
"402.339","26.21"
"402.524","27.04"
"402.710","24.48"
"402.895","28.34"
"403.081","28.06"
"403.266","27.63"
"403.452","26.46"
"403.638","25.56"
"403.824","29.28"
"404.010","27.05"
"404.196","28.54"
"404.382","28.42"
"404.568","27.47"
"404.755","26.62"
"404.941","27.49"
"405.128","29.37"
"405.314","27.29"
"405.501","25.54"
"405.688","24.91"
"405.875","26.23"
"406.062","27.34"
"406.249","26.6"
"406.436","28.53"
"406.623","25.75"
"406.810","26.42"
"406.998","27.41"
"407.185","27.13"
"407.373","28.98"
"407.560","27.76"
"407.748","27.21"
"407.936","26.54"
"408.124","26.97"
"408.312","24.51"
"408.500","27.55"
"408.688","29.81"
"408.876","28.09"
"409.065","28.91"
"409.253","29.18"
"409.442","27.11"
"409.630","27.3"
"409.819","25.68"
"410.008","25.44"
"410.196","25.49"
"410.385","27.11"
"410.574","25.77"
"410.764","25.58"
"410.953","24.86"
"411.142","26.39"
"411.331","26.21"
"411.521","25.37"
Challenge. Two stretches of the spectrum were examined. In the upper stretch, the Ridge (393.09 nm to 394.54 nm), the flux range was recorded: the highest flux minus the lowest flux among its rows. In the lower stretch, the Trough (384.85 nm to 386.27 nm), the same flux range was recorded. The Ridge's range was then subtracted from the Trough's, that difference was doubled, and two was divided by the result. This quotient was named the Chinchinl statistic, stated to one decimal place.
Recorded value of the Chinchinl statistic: -5.9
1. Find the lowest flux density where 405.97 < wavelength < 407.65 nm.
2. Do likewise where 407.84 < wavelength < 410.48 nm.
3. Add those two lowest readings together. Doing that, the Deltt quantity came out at 50.3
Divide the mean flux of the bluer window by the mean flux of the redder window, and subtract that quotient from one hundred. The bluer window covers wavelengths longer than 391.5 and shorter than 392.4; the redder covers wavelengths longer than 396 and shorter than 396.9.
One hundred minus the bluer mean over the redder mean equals 98.96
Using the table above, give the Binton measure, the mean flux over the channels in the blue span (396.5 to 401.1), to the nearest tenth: 25.1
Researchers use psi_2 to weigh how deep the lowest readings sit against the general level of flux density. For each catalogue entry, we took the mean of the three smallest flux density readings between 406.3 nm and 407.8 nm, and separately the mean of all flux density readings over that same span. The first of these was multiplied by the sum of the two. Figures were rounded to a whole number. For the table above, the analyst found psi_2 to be 1423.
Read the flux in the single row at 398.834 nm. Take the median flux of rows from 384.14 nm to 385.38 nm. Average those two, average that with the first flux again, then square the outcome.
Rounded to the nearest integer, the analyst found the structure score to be 647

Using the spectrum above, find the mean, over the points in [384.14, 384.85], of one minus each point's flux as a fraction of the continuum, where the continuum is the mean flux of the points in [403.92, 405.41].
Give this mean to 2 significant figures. 0.11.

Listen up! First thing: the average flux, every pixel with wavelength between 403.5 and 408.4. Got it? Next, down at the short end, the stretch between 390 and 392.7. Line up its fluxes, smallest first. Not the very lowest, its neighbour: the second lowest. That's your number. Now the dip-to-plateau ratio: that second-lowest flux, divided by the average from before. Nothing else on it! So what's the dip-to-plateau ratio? 0.89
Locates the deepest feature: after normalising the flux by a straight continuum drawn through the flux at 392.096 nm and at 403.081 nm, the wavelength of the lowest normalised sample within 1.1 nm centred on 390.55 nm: 390.474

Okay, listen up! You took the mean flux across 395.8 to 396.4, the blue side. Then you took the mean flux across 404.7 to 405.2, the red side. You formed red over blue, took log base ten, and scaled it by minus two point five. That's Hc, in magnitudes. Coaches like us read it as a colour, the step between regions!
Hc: -0.13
